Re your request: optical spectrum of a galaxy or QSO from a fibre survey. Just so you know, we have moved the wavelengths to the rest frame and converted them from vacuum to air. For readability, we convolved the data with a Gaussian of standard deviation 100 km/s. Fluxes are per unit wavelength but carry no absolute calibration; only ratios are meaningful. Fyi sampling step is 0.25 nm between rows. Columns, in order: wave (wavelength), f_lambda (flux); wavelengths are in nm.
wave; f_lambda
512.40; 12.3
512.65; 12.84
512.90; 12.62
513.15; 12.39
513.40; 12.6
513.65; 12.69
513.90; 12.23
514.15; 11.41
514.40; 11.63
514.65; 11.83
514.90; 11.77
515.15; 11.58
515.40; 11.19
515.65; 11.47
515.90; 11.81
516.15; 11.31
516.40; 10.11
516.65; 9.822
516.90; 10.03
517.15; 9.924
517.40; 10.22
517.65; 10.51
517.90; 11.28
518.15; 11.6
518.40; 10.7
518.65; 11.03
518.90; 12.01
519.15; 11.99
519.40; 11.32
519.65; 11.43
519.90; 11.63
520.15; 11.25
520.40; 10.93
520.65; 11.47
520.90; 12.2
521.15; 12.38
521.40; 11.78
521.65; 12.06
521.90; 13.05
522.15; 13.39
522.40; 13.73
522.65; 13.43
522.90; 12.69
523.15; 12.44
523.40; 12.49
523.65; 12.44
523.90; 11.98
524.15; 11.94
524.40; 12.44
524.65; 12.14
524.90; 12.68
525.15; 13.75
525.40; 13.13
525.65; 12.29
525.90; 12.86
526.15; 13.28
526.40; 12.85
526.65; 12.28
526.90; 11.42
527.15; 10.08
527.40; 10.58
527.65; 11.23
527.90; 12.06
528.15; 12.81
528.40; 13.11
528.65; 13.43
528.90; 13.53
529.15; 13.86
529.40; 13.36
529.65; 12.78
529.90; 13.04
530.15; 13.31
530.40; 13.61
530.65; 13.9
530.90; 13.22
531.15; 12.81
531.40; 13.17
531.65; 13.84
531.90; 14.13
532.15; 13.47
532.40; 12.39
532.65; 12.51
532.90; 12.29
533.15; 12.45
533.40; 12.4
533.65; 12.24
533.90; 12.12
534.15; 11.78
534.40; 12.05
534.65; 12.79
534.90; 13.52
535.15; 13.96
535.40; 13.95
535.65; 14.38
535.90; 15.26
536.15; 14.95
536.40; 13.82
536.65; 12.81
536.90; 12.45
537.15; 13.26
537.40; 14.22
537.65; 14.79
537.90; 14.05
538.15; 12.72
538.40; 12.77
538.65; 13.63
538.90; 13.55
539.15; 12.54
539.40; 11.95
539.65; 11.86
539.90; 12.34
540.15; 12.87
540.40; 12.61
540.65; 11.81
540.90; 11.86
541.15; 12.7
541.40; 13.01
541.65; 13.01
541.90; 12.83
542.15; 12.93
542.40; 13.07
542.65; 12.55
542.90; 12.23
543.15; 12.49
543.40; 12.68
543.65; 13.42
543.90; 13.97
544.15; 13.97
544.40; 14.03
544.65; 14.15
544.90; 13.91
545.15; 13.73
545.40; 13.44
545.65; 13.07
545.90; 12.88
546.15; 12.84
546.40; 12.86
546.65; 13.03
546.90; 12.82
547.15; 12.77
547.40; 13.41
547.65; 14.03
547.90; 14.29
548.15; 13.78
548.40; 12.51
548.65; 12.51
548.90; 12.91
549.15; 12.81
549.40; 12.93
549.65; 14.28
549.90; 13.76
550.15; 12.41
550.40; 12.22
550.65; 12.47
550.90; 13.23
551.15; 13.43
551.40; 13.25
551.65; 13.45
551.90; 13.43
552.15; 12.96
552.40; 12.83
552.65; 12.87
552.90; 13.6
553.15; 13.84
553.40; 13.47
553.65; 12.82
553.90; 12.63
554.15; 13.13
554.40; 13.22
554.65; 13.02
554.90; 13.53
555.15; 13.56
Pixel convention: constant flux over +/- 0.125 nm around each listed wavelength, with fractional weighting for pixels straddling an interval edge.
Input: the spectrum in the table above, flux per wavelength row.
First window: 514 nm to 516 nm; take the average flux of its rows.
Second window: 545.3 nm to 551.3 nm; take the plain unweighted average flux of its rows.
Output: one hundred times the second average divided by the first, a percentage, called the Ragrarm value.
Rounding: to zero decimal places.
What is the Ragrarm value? 113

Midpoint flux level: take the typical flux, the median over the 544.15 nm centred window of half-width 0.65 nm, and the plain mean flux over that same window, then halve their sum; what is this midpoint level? 13.9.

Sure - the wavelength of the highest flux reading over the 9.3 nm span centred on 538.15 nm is 535.90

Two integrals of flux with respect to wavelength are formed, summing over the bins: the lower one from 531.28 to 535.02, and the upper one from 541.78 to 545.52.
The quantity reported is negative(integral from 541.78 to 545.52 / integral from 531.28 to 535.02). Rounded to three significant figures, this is -1.04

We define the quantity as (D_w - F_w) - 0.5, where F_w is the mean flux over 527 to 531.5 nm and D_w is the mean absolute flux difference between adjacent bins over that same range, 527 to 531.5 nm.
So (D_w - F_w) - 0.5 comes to -12.8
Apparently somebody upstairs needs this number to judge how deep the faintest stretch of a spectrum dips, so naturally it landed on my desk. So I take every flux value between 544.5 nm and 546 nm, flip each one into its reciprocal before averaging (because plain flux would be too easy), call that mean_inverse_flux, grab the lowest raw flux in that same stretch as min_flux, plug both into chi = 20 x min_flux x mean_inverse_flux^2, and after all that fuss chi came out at 1.41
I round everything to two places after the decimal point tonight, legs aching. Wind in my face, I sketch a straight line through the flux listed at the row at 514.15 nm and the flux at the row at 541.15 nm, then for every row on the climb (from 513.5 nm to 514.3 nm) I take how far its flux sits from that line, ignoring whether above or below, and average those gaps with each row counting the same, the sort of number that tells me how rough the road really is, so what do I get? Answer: 0.71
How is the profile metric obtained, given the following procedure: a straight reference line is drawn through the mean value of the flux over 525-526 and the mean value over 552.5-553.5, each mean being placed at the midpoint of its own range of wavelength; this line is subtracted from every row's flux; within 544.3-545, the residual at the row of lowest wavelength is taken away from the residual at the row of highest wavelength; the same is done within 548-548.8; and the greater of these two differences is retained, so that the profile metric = -0.13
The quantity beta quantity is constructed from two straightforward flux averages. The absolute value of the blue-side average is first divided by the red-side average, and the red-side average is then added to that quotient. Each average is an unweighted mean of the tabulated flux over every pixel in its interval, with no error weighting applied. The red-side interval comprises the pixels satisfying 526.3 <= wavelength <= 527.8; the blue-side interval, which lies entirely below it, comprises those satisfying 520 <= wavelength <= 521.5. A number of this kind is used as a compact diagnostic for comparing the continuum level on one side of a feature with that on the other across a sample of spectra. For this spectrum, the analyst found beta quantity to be 12.4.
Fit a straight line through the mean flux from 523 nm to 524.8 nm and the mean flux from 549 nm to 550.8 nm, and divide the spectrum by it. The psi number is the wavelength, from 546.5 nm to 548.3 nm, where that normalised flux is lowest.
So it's 547.15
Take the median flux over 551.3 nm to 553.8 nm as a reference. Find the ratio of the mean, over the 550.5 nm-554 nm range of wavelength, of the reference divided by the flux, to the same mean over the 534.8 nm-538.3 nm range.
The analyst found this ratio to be 1.051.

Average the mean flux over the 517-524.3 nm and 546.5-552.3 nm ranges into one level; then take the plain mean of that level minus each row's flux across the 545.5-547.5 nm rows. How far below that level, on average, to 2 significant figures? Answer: -0.46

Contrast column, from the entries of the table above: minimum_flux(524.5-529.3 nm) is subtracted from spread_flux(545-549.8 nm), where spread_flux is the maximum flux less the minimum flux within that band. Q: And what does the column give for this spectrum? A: -8.30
